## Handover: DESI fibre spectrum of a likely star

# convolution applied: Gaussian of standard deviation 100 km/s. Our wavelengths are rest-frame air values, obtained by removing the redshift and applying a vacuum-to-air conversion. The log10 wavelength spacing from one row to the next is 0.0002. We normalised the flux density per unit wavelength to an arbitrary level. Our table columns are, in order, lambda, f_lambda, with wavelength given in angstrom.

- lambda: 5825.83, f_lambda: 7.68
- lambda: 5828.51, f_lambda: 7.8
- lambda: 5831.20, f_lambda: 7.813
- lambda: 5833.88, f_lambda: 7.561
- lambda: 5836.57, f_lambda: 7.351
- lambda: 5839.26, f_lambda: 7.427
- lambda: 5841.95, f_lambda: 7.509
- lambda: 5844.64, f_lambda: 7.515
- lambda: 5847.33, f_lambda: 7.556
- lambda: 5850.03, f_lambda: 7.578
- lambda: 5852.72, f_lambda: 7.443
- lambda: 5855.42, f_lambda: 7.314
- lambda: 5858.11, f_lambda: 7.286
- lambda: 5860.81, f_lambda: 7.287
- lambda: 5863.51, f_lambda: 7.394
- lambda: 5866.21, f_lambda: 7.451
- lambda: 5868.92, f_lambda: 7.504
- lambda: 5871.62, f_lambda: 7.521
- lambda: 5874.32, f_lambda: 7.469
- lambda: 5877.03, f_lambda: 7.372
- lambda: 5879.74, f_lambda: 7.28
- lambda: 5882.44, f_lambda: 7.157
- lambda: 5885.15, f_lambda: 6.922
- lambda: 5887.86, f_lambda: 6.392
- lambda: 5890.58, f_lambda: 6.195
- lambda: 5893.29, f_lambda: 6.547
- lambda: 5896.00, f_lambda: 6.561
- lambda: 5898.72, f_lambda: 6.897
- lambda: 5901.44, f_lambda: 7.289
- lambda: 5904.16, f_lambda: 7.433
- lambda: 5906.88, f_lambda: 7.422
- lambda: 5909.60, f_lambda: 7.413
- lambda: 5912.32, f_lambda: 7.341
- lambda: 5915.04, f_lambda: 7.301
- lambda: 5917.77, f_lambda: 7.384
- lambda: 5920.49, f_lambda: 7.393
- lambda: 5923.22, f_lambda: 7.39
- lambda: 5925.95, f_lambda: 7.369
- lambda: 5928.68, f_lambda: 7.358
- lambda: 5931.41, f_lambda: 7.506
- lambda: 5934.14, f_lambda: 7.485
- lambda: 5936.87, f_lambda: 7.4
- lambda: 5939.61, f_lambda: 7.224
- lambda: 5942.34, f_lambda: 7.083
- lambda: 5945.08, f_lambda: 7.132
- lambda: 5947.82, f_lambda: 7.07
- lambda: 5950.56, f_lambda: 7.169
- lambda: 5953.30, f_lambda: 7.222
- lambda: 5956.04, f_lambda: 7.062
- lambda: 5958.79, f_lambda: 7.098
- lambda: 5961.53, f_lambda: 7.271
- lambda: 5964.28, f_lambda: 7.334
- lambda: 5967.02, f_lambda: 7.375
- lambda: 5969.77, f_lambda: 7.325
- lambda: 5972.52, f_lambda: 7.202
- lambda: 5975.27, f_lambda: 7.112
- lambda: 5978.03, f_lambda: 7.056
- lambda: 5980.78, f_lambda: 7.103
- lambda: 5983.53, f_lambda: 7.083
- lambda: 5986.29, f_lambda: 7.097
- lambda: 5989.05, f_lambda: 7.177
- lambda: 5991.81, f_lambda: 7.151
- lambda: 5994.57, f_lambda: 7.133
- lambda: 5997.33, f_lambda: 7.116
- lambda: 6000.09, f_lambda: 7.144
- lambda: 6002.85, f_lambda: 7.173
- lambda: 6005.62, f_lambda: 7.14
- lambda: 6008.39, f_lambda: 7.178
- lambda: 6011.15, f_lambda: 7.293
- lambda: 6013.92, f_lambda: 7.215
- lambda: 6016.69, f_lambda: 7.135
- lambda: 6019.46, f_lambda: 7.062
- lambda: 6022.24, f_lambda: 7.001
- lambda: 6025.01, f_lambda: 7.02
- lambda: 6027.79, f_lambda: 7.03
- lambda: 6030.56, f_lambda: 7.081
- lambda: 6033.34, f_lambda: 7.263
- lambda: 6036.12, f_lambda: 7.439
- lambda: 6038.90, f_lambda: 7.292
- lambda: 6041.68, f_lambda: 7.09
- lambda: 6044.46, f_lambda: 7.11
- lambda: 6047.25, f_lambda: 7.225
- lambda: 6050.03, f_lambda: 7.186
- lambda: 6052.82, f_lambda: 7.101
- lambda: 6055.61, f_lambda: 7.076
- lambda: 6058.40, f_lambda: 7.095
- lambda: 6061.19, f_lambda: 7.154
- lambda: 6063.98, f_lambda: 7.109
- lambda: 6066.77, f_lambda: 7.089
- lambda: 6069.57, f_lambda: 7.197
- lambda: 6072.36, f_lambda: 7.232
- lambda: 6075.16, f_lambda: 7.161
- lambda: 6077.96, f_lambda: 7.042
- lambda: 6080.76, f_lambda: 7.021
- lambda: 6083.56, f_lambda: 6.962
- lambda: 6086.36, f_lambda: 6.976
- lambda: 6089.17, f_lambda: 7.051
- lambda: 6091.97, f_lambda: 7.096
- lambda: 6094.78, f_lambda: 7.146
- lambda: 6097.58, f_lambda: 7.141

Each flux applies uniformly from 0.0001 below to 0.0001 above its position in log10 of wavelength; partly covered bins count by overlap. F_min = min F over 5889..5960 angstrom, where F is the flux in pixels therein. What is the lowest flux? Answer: 6.195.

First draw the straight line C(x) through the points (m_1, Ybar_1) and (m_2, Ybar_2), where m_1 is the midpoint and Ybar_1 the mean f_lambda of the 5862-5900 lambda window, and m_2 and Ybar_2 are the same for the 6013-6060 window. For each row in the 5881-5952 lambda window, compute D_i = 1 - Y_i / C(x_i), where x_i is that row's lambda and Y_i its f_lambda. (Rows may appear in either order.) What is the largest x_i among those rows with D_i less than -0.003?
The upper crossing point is 5950.56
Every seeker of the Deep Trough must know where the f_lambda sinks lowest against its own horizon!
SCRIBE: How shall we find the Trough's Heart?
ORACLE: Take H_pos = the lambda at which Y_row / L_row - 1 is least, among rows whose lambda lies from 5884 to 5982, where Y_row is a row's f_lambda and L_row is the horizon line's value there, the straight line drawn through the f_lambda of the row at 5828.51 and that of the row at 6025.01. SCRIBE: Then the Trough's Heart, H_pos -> 5890.58 angstrom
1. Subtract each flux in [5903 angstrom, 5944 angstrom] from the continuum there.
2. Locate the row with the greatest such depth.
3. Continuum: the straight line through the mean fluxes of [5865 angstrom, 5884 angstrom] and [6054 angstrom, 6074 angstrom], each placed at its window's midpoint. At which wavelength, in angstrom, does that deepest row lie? 5942.34 angstrom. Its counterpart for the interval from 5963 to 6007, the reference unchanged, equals 5978.03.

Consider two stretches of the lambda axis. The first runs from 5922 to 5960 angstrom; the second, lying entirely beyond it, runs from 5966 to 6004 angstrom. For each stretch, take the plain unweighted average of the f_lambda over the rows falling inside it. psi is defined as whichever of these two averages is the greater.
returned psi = 7.25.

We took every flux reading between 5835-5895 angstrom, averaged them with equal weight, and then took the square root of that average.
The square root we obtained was 2.69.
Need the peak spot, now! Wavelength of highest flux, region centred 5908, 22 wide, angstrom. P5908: 5904.16 angstrom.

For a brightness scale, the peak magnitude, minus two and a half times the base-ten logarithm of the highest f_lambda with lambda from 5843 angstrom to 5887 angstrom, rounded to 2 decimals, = -2.20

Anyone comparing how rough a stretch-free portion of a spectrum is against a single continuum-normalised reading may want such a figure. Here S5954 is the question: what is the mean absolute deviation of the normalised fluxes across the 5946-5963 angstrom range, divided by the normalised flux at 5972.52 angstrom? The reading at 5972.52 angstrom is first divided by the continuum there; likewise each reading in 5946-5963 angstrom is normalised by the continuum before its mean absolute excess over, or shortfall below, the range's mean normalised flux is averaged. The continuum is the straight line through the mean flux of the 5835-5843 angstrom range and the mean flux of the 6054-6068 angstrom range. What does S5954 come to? 0.010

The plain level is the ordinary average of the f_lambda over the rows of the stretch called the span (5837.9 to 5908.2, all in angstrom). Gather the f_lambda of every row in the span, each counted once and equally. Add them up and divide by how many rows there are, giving 7.22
